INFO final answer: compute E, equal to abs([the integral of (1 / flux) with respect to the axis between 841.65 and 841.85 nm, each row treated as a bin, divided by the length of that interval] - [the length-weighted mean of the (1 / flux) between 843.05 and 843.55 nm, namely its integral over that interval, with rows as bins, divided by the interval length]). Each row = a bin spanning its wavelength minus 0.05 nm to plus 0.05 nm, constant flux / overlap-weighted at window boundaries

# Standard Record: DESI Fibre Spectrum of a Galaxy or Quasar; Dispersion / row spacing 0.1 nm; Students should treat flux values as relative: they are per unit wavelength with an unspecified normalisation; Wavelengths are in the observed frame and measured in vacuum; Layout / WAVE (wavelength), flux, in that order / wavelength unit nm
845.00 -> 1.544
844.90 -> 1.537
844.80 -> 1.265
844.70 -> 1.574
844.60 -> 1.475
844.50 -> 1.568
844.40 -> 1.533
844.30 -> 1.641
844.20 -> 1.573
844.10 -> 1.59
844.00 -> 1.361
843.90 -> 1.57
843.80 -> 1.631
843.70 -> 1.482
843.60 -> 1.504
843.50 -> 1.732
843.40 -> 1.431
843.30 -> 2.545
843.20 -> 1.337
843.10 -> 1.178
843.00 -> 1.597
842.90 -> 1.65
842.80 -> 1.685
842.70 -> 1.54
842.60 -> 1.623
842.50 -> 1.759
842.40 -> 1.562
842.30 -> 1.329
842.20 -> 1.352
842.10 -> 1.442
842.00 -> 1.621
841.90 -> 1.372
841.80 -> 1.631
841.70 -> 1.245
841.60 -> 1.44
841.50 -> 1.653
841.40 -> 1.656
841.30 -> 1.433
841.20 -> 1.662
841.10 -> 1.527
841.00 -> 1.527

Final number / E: 0.055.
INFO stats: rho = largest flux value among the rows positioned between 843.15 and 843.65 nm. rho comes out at 2.545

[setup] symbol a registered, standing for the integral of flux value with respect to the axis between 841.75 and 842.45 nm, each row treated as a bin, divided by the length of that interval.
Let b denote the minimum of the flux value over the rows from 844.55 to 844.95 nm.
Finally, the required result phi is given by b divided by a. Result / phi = 0.86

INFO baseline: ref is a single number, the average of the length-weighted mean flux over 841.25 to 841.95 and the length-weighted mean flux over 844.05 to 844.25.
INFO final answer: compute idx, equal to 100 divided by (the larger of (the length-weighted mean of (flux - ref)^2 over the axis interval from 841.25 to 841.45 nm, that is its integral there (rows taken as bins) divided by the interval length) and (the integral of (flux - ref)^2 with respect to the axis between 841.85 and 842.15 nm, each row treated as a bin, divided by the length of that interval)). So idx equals 6998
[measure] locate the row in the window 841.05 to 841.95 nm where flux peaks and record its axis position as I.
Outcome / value 841.20 nm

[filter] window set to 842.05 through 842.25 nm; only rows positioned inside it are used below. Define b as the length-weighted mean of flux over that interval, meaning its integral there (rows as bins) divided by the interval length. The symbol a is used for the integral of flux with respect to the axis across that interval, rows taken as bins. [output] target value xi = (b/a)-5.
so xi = 0.0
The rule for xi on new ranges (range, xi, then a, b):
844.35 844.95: -3.3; 0.90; 1.49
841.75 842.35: -3.3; 0.87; 1.46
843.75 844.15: -2.5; 0.62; 1.54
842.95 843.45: -3.0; 0.81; 1.62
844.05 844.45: -2.5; 0.63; 1.58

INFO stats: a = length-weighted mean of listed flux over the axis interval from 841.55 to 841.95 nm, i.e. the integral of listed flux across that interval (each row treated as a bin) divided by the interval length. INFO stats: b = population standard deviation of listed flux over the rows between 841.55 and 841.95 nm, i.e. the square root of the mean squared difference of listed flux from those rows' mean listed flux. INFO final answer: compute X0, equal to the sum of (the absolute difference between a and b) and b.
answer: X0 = 1.42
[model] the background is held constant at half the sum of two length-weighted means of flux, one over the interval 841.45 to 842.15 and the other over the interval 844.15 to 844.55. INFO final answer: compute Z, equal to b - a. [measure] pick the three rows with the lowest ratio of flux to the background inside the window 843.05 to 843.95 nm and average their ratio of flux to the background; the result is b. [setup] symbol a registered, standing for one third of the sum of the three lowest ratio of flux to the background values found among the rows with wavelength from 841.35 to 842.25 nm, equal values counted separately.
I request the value -0.005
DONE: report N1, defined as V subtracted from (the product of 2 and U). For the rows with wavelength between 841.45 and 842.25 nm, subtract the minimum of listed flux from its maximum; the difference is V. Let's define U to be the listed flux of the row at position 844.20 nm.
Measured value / 2.7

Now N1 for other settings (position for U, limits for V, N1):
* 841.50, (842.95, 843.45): 1.9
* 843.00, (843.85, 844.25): 3.0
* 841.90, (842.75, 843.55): 1.4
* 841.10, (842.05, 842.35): 2.9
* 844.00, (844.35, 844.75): 2.6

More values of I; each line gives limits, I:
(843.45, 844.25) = 843.50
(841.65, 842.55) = 842.50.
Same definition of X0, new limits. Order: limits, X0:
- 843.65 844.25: 1.53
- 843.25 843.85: 1.72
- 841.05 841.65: 1.56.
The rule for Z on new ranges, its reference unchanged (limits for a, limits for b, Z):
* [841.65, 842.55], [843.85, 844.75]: 0.096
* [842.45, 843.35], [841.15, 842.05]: -0.001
